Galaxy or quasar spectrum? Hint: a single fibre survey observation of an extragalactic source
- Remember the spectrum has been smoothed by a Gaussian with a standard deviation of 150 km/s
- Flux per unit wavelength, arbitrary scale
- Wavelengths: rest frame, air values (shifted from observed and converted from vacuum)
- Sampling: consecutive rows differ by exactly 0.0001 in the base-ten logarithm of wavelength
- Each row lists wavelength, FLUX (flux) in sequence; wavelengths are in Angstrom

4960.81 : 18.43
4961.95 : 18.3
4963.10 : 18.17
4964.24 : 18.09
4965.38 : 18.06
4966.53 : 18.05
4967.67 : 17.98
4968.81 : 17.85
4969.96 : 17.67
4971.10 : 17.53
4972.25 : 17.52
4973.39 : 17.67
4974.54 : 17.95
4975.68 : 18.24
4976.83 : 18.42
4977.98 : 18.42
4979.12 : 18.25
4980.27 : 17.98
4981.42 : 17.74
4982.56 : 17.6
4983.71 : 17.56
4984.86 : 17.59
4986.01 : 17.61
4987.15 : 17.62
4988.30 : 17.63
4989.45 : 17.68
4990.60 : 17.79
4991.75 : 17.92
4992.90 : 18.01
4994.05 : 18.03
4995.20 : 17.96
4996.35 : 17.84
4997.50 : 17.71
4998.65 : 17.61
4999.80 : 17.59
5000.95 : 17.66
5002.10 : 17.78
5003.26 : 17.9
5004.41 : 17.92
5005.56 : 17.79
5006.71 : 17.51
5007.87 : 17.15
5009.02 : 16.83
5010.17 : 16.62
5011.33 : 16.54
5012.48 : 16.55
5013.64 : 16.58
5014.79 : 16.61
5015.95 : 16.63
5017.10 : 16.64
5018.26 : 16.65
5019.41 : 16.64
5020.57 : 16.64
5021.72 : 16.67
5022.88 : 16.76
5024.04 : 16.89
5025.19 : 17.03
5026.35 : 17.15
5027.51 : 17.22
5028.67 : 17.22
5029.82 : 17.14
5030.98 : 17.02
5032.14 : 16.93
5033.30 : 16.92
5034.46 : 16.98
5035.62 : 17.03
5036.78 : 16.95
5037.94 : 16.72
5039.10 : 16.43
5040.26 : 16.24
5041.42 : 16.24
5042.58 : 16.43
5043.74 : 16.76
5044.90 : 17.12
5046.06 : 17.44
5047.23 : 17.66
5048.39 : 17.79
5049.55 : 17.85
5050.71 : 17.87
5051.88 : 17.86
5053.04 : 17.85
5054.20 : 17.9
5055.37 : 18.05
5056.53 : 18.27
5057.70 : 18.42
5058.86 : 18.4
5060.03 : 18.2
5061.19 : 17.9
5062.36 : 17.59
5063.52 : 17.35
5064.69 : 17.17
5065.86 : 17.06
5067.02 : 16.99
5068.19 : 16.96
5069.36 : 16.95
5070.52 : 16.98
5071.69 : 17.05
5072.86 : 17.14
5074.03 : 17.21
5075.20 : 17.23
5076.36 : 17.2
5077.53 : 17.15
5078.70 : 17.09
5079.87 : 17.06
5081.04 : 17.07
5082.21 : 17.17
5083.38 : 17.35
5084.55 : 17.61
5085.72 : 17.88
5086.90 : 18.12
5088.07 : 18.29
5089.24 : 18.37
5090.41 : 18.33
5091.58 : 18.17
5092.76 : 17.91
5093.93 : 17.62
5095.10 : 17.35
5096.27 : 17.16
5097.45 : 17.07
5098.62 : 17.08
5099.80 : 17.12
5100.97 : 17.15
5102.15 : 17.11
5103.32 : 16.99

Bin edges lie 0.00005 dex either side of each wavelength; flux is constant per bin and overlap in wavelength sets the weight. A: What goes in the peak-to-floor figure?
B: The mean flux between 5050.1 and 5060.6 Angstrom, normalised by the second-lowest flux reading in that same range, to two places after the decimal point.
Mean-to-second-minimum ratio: 1.01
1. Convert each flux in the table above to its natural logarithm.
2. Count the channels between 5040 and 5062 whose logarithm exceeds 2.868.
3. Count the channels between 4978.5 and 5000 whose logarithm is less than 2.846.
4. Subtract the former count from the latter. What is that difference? -13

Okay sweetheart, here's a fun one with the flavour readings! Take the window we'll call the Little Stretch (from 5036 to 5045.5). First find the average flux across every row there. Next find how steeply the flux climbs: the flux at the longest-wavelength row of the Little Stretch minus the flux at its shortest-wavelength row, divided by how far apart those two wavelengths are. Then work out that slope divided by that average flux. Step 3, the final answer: 0.001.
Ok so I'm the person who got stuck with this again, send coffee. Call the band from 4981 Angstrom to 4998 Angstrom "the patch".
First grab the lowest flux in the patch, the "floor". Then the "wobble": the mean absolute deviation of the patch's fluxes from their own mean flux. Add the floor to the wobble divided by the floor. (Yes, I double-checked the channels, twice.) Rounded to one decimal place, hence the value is 17.6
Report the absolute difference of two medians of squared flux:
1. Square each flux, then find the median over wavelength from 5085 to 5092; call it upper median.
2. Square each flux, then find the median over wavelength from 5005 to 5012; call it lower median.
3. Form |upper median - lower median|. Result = 44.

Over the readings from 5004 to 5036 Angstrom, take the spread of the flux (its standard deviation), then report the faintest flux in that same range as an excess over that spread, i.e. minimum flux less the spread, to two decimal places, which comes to 16.18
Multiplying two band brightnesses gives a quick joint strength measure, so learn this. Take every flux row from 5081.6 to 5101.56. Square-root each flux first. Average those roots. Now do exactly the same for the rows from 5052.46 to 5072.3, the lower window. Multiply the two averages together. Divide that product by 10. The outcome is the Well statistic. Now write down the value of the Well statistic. 1.76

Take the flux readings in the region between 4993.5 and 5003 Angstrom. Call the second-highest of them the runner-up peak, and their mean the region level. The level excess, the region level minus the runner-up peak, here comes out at -0.19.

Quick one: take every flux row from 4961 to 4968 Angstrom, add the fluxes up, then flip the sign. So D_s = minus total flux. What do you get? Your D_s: -109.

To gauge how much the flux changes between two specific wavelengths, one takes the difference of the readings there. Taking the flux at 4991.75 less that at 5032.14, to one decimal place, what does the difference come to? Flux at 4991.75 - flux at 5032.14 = 1.0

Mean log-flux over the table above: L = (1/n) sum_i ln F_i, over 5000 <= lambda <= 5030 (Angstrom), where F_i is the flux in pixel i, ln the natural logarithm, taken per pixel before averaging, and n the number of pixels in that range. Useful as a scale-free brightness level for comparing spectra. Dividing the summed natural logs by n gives 2.83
